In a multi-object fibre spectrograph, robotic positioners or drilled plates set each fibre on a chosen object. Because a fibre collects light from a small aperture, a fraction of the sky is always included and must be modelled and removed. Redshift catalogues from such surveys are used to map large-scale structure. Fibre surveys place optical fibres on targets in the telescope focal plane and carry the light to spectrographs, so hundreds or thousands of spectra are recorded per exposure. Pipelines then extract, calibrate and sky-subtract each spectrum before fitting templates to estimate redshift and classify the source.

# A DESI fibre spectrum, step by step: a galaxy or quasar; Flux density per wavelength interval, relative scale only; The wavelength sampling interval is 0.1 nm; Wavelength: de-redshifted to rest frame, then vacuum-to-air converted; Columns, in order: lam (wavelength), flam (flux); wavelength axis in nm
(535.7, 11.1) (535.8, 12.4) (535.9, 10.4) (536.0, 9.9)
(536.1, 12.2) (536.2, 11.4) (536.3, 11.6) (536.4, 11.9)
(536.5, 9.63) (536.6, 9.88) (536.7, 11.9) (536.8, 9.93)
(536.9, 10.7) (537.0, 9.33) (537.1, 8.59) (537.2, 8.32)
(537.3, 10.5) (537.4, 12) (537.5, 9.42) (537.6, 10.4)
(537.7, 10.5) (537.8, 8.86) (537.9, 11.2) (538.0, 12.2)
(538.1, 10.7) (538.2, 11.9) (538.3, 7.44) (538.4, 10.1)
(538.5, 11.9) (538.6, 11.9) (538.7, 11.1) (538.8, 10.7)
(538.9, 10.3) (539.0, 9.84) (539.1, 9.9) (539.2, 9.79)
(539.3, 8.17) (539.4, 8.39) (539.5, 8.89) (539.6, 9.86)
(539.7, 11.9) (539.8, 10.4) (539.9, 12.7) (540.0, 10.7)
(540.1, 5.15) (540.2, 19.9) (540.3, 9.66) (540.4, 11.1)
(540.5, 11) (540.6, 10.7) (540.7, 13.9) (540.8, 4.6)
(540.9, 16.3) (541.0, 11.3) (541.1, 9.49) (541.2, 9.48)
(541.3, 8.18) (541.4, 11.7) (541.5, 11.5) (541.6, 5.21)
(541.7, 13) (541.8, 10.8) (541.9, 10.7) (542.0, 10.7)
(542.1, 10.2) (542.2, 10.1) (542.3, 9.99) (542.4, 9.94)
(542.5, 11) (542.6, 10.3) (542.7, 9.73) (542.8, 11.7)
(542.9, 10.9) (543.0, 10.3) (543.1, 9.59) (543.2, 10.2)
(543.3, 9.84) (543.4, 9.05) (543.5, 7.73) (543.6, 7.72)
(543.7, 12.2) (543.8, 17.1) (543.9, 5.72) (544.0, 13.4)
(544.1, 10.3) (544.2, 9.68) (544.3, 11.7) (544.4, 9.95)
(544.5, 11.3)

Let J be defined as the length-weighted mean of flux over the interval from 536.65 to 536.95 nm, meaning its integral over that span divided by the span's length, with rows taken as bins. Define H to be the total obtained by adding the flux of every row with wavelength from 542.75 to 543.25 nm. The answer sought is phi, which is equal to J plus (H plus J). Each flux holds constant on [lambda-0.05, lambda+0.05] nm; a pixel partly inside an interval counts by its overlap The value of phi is 74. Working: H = 53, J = 10.8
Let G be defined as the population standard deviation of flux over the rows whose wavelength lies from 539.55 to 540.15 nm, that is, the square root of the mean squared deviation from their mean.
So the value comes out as 2.4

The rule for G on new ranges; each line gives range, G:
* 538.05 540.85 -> 2.7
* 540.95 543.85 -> 2.0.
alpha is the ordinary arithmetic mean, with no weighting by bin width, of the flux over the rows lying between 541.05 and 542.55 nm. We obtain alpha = 10.1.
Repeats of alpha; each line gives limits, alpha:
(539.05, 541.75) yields 10.5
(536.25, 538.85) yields 10.5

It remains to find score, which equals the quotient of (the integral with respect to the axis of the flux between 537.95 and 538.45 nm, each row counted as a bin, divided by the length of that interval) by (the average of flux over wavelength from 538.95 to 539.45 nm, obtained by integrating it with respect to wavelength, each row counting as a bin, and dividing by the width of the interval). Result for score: 1.14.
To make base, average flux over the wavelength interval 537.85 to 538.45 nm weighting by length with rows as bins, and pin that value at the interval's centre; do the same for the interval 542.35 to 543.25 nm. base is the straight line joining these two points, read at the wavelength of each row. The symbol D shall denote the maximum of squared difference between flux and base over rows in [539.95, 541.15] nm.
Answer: 88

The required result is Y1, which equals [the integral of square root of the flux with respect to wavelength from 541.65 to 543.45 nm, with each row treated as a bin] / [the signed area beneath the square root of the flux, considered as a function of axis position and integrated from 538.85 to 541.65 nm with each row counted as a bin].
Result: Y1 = 0.7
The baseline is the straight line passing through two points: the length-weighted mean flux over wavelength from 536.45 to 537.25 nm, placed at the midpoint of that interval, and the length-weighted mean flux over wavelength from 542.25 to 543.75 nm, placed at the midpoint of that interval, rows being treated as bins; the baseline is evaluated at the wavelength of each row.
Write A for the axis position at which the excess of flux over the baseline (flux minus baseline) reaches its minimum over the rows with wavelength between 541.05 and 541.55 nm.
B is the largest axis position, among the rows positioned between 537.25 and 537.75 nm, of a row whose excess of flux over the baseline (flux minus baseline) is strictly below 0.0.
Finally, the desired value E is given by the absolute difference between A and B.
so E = 3.80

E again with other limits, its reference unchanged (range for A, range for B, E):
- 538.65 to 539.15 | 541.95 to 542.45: 3.40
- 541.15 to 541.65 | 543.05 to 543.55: 1.90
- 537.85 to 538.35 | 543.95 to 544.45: 6.10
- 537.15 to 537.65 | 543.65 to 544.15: 6.70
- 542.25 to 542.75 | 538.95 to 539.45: 3.30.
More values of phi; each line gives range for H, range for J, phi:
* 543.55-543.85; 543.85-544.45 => 57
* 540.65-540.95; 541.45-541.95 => 55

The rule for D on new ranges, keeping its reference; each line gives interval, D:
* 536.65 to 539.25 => 10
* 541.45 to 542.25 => 27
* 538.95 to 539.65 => 6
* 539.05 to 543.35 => 88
